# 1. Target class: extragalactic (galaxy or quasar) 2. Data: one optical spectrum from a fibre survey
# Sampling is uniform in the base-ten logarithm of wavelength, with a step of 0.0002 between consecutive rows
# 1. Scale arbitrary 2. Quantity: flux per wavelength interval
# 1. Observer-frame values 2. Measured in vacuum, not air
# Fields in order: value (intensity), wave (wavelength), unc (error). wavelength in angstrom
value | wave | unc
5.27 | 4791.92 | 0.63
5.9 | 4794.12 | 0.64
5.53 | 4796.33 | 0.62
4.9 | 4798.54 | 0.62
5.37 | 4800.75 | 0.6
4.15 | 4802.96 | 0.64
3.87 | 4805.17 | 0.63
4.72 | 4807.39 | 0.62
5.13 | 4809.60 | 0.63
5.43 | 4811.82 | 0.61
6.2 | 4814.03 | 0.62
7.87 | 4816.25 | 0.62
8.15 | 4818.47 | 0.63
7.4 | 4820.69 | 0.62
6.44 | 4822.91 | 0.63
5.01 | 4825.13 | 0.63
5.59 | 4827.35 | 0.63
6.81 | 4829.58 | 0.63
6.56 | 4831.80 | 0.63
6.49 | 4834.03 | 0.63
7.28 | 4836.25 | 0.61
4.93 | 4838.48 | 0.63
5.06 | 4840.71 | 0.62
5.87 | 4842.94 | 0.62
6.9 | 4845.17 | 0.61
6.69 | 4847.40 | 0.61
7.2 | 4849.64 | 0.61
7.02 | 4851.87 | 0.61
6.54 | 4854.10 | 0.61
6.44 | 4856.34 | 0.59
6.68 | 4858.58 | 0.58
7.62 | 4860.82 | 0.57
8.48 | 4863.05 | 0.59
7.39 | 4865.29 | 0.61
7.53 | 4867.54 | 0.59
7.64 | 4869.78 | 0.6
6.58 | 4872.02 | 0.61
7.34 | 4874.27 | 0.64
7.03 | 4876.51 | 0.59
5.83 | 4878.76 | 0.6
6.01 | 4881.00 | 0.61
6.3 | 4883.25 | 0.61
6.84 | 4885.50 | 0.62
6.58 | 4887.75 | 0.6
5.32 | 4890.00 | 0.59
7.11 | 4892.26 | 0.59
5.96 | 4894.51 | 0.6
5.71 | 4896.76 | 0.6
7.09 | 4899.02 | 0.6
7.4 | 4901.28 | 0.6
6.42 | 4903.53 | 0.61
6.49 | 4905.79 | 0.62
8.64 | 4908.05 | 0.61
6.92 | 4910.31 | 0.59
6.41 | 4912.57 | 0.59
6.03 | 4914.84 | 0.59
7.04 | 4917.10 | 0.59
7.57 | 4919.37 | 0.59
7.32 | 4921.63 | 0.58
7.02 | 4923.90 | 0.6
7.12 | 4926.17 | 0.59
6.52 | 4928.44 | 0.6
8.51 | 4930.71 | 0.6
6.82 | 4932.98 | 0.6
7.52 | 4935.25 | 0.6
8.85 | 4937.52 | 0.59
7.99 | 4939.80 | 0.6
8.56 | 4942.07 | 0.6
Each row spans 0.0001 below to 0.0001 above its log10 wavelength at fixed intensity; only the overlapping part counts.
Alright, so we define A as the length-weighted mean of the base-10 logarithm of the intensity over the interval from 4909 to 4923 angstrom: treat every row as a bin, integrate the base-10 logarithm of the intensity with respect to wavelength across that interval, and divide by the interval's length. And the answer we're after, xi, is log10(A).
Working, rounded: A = 0.838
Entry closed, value -0.077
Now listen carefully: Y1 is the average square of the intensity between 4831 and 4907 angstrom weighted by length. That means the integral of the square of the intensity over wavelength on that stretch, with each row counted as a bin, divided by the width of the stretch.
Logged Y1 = 45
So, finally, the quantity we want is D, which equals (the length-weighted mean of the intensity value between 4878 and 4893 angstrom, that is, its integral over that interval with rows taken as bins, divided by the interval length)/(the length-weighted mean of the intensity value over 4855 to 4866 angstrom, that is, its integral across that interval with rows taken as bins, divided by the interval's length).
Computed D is 0.86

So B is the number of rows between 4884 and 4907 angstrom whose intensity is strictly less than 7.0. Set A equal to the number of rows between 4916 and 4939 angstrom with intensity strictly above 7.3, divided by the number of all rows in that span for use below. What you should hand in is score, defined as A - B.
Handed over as -6.5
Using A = 0.5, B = 7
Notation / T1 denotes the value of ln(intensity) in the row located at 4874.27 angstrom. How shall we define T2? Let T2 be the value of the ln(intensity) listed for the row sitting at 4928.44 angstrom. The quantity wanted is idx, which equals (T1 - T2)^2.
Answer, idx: 0.014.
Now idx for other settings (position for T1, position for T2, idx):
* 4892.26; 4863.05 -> 0.031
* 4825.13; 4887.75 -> 0.074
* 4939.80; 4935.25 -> 0.004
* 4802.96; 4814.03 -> 0.161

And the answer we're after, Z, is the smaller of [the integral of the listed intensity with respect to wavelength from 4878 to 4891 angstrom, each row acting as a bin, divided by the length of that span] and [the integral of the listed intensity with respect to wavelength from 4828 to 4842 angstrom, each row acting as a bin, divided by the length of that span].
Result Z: 6.2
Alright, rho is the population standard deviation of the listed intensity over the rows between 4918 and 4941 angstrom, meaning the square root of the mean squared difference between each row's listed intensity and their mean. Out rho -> 0.70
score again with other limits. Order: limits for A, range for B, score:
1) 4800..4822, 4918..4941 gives -1.7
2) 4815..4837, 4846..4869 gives -3.7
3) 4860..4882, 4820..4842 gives -7.4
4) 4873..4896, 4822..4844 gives -8.9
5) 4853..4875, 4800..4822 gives -6.4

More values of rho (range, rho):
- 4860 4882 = 0.76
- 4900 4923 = 0.72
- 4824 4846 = 0.83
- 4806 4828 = 1.17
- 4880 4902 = 0.65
